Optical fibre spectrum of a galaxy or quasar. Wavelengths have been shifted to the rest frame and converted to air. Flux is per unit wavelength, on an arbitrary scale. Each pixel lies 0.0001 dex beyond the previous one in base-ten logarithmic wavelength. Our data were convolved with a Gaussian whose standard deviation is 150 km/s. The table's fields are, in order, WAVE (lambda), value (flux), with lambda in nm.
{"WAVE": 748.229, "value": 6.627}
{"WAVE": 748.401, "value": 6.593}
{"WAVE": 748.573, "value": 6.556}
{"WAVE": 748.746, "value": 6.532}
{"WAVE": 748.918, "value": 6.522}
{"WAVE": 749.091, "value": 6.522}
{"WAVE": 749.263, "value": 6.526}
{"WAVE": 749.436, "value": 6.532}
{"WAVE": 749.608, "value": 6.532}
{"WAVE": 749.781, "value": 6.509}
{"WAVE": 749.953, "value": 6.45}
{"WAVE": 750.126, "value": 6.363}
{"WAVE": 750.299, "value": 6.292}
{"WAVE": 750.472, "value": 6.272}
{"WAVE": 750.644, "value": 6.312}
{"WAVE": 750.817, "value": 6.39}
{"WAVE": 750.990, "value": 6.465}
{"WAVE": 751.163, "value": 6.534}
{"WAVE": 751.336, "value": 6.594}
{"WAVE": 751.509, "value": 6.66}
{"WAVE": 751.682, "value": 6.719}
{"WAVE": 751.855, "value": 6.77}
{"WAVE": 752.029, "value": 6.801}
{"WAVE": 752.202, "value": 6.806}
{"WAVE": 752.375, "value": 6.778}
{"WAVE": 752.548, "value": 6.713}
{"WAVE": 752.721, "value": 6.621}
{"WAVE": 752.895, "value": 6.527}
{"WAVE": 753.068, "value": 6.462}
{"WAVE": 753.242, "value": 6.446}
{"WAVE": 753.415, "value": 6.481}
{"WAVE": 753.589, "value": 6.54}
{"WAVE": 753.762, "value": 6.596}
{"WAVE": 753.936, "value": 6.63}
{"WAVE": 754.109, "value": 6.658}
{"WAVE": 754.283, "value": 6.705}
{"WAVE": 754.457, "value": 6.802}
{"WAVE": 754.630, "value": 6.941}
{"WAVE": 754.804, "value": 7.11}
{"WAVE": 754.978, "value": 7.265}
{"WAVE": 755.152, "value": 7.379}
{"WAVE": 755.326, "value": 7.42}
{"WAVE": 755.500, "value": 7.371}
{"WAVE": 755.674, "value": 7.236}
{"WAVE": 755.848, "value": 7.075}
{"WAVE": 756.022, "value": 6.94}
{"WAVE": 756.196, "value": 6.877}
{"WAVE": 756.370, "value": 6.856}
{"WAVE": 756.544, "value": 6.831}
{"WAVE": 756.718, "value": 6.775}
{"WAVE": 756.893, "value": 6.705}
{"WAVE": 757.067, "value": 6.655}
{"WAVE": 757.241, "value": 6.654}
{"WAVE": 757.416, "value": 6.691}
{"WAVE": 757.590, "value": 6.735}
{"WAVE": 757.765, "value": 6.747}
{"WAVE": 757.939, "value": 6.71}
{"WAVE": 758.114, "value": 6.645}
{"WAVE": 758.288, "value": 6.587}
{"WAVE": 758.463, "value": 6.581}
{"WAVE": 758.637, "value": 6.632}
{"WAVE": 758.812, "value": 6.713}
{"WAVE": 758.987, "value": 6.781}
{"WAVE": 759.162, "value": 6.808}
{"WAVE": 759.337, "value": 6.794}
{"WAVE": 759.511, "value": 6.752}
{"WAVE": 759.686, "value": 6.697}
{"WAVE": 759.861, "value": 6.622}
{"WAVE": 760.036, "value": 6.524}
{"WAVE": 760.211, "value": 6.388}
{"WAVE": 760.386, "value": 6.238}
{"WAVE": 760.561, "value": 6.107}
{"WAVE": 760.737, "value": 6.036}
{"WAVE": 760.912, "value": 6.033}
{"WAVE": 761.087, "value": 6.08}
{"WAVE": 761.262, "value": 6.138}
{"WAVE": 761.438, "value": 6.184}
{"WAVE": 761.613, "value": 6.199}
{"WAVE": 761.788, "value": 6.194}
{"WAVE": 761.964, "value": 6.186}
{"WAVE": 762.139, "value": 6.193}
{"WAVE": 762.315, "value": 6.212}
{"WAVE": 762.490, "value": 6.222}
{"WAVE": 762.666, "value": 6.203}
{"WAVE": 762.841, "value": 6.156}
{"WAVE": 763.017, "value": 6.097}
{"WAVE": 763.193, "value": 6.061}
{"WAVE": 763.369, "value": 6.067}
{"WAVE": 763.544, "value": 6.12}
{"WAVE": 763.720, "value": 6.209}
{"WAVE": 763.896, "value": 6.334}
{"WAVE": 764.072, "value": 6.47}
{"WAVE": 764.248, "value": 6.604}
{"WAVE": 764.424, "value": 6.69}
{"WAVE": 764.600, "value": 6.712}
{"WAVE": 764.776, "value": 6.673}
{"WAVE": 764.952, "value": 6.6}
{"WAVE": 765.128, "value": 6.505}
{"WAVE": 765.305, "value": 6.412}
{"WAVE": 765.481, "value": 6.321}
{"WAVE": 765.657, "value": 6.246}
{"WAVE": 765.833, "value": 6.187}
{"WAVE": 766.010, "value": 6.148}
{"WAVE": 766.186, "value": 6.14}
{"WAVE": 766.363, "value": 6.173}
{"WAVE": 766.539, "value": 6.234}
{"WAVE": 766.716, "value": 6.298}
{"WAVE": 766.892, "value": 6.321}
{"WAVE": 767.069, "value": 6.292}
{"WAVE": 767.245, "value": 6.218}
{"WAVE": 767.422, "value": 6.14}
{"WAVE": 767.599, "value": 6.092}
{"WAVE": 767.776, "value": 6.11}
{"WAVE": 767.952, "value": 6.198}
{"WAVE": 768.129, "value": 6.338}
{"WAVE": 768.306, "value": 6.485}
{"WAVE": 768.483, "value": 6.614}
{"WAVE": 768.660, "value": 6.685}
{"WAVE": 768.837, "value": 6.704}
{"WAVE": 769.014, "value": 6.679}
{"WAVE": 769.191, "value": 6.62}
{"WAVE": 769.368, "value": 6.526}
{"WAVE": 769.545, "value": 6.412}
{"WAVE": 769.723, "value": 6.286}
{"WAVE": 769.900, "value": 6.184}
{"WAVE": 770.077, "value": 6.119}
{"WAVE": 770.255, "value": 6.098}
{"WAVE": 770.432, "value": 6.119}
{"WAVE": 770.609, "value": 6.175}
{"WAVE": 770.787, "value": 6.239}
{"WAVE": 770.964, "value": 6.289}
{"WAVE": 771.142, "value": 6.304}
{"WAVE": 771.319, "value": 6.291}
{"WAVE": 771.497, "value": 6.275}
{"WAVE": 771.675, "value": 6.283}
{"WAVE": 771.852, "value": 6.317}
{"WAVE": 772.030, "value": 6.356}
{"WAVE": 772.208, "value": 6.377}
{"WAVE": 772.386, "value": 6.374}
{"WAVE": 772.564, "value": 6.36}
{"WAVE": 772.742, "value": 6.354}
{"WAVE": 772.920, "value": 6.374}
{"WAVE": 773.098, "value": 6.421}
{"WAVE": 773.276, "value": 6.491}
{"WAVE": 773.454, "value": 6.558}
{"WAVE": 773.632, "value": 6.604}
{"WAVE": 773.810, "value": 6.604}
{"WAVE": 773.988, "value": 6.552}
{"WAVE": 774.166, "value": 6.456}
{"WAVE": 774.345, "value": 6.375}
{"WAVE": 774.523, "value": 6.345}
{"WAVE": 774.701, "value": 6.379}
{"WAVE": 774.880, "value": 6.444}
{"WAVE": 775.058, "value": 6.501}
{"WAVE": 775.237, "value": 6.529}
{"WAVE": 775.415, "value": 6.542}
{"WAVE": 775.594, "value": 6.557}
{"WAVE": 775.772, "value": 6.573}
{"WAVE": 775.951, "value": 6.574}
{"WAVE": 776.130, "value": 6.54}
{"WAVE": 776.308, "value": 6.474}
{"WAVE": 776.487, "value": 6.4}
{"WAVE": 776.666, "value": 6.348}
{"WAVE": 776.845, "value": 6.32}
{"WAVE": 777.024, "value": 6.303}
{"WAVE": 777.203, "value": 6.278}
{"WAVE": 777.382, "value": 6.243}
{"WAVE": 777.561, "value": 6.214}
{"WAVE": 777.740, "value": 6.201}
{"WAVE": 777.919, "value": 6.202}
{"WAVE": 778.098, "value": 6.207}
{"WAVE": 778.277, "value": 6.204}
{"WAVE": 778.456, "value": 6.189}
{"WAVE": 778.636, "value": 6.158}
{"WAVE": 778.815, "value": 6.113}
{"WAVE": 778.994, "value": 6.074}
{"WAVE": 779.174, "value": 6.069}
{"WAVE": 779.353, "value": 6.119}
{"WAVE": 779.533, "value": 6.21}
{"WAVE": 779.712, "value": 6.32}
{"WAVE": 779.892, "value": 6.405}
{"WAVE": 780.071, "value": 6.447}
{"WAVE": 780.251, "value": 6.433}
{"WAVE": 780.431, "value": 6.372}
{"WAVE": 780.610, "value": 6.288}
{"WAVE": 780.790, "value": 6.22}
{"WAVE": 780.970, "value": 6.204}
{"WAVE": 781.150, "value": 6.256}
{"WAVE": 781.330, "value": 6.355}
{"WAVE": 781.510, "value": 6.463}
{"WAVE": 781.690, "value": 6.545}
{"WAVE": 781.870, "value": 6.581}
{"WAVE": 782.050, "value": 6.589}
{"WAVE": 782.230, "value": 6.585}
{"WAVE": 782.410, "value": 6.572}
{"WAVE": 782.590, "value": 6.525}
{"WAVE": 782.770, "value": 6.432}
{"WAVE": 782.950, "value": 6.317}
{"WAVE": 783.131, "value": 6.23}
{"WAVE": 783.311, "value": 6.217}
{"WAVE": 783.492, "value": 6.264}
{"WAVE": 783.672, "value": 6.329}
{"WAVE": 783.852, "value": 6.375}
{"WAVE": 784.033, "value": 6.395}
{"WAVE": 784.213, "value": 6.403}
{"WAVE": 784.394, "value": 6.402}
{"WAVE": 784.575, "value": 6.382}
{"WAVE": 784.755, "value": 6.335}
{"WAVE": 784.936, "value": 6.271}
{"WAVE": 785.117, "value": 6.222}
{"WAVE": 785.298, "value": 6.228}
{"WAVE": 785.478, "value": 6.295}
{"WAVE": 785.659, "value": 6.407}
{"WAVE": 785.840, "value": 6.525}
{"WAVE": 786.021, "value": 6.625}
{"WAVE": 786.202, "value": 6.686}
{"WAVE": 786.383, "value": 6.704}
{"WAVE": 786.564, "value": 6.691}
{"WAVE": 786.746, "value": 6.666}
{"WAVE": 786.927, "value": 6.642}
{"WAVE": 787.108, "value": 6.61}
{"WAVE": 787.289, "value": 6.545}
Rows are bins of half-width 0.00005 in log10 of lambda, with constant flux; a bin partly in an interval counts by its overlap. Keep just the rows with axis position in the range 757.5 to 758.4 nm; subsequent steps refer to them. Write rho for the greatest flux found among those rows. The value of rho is 6.747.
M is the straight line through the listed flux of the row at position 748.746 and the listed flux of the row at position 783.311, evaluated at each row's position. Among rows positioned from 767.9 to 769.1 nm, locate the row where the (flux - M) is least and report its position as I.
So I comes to 767.952 nm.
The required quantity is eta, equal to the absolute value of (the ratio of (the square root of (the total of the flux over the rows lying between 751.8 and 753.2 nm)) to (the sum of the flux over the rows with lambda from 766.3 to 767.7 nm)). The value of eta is 0.147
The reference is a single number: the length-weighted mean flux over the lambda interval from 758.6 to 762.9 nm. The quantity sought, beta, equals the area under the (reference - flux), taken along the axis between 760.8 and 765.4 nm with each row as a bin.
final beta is 0.3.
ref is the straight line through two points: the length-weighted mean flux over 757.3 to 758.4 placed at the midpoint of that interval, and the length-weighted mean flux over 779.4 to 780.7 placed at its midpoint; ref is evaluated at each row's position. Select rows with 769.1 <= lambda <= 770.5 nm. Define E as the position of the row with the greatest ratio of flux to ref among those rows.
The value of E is 769.191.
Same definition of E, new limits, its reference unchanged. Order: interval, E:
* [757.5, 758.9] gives 757.765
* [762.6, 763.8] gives 763.720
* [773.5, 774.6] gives 773.810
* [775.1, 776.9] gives 775.951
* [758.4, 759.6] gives 759.162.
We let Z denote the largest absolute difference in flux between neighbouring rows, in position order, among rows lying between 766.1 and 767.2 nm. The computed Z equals 0.064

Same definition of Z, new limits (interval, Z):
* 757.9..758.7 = 0.065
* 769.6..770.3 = 0.102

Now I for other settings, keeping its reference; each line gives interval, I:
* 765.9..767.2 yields 766.186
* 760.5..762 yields 760.912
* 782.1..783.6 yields 783.311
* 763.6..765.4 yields 763.720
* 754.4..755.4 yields 754.457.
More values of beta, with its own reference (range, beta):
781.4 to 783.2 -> -0.2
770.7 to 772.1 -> 0.1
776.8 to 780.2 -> 0.5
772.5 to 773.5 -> -0.1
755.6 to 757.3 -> -0.8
